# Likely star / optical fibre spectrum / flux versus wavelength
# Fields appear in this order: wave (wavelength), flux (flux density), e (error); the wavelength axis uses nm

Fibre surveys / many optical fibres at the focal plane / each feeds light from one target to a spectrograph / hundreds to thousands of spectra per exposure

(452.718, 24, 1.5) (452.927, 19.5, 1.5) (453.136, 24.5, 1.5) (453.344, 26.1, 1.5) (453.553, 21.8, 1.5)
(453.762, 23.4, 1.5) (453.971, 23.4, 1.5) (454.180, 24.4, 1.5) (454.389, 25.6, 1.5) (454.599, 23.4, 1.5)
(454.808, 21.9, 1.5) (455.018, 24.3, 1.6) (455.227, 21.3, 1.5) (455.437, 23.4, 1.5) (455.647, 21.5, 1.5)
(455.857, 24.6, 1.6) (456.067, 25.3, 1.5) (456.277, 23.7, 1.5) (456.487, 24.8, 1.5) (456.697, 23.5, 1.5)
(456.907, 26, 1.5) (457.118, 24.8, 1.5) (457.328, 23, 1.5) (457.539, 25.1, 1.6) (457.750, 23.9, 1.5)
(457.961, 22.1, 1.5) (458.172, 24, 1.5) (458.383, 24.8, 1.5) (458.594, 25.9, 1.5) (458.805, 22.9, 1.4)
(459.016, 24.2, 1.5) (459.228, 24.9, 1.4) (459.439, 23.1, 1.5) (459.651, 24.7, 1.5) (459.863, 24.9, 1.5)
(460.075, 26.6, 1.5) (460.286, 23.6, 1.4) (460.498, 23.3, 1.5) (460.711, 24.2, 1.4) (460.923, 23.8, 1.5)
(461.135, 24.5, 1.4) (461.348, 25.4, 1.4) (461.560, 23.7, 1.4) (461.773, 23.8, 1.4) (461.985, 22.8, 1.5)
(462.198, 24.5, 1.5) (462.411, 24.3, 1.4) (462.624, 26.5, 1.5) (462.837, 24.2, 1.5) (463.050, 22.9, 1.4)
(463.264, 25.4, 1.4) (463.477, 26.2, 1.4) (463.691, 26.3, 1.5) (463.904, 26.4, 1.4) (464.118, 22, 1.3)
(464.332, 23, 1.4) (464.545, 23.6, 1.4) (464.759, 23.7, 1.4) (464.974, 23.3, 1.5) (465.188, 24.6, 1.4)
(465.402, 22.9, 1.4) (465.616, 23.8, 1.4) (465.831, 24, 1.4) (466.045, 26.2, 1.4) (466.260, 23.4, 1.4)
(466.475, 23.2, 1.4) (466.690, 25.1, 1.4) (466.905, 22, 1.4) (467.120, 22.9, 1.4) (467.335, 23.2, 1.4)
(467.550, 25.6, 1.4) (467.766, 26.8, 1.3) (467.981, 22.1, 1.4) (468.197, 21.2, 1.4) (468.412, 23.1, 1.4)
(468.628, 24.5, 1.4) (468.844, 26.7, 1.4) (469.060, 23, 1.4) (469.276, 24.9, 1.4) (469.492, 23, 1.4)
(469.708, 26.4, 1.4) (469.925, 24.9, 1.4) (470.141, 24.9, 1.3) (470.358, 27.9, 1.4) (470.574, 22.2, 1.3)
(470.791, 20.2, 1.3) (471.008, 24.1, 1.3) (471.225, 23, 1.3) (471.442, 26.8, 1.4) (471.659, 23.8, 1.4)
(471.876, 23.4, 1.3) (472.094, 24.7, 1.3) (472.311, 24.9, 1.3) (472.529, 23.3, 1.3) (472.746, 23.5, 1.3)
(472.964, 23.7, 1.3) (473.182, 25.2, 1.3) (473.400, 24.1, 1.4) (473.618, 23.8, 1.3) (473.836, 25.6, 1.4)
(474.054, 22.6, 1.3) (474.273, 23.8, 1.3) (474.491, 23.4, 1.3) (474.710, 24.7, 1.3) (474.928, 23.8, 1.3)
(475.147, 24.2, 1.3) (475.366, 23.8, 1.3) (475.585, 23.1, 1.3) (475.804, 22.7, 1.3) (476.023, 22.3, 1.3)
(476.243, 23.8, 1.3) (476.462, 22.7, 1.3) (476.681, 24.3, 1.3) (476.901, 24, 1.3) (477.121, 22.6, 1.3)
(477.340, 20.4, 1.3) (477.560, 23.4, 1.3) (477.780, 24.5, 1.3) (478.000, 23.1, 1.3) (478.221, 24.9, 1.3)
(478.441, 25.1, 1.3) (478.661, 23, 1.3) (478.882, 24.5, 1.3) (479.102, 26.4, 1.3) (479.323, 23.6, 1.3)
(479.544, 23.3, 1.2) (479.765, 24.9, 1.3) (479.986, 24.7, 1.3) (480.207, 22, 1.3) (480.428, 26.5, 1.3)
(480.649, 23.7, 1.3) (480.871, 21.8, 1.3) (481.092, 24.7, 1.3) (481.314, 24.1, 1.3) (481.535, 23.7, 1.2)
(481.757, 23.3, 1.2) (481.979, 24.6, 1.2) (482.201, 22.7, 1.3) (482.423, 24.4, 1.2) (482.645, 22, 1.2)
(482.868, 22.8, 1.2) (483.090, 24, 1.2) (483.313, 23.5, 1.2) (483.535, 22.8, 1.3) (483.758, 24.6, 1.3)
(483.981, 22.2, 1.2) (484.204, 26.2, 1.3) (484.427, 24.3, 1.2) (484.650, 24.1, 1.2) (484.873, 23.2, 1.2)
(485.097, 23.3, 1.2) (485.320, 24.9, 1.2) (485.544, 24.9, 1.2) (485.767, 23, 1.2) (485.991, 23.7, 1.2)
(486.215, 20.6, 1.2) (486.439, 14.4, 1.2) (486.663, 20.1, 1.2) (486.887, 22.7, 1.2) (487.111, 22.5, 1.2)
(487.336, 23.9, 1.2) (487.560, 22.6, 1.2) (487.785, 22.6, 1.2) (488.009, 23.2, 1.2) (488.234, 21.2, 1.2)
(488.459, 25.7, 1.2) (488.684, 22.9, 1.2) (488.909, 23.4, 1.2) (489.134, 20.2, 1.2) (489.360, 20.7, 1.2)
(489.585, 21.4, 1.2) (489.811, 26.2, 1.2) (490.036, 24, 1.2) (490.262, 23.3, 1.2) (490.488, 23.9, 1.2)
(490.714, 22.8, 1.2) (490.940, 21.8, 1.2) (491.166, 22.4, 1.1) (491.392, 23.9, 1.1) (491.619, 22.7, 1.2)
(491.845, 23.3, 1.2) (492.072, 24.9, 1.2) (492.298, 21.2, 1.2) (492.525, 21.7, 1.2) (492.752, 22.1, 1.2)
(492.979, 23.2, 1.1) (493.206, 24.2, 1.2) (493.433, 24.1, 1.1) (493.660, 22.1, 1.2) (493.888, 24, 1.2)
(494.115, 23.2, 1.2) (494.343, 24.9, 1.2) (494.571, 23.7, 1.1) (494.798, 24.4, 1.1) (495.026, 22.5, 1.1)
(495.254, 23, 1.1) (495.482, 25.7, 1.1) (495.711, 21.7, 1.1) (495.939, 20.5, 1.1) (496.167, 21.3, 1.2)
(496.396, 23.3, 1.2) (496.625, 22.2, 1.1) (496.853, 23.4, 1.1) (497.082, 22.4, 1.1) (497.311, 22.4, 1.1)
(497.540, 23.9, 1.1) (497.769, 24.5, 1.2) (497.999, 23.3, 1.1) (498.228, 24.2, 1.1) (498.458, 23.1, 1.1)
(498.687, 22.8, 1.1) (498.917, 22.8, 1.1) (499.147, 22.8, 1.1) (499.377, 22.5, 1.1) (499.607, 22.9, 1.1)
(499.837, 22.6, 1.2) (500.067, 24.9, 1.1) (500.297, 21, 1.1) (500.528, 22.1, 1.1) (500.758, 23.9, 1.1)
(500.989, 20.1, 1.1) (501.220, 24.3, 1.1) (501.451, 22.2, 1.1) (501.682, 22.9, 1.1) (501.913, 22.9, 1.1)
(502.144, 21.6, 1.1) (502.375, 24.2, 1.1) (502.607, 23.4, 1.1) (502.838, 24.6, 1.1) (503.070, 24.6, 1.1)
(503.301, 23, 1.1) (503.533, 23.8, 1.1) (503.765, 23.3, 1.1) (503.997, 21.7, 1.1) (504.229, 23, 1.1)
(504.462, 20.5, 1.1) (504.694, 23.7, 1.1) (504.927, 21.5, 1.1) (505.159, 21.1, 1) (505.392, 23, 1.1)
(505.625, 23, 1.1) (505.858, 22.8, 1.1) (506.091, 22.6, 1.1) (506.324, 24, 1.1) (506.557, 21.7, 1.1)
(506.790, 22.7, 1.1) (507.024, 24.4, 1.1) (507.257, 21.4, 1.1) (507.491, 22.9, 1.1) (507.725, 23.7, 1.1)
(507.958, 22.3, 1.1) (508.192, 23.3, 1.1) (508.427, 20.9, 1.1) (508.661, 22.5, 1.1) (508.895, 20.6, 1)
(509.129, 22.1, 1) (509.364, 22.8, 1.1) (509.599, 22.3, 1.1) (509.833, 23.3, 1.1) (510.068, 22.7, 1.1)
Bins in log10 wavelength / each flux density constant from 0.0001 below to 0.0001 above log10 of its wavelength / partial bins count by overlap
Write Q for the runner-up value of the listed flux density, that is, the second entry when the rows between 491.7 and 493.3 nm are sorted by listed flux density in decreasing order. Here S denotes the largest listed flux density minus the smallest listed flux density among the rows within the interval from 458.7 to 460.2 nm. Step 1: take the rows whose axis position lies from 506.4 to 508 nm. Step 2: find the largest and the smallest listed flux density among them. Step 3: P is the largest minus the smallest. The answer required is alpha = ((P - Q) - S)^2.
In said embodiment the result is 620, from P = 3.0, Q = 24.2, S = 3.70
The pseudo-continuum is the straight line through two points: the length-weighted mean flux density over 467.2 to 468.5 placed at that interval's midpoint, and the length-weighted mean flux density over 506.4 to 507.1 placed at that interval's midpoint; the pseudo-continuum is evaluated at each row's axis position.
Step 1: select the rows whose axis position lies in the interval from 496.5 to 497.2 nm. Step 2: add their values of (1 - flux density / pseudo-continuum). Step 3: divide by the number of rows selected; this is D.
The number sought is 0.019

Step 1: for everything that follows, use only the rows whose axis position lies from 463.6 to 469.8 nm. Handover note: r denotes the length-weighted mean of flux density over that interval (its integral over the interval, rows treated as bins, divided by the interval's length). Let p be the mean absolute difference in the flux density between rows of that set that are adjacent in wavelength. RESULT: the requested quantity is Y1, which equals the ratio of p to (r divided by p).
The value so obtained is 0.12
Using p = 1.7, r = 24.0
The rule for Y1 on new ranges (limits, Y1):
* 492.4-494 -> 0.05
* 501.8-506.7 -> 0.07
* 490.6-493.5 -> 0.05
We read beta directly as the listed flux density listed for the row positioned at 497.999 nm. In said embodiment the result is 23.3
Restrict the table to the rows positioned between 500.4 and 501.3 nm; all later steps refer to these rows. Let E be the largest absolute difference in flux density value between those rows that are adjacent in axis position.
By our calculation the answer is 4.2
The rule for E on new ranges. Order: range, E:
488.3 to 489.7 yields 3.2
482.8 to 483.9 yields 1.8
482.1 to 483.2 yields 2.4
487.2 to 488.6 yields 4.5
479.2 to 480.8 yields 4.5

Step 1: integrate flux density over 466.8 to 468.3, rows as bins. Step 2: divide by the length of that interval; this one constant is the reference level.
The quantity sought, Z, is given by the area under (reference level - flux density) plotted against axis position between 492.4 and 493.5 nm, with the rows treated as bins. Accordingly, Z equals 0.5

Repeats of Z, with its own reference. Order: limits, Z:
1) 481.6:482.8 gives 0.0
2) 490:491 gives 0.2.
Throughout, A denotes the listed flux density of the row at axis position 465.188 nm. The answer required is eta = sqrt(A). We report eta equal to 4.96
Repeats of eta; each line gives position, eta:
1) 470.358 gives 5.28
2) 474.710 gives 4.97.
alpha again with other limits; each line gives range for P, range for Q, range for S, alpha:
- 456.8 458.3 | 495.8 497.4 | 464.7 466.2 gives 515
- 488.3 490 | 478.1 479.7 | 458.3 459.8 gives 488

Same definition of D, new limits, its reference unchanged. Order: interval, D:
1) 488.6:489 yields 0.005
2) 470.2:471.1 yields 0.001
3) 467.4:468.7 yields -0.009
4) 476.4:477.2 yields 0.004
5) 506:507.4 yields 0.005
